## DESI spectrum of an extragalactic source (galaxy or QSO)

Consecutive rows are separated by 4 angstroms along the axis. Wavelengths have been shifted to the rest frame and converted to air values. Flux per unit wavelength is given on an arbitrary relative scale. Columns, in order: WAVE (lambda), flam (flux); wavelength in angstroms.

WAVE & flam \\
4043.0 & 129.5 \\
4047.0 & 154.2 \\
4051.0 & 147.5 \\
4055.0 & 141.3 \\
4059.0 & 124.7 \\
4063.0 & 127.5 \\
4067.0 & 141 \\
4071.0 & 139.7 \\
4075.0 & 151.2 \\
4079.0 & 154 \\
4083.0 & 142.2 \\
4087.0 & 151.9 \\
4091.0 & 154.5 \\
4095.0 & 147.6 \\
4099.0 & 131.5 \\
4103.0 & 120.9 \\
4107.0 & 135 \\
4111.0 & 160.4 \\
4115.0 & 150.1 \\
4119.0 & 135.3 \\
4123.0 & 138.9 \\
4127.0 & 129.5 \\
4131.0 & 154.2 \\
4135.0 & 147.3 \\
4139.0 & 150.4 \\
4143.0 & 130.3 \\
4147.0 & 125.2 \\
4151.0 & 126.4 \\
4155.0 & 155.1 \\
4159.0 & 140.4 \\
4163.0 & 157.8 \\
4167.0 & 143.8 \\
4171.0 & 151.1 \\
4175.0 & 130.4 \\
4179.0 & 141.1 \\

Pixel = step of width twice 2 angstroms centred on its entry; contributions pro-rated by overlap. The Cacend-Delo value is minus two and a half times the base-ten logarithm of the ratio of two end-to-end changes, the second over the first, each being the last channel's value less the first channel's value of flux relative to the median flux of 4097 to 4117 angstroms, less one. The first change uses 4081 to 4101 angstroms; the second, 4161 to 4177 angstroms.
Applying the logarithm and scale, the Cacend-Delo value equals -1.0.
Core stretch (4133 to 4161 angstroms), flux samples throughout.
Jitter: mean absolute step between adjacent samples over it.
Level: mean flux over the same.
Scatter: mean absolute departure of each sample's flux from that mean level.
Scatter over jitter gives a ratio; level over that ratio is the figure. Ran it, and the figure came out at 165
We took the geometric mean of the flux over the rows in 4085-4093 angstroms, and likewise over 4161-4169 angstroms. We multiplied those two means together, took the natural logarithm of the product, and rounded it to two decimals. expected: 10.05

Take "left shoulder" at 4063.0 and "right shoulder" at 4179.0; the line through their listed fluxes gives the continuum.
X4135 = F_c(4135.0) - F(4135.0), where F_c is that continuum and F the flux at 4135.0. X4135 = -11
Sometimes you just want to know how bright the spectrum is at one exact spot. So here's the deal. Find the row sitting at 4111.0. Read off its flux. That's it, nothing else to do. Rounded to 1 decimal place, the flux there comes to 160.4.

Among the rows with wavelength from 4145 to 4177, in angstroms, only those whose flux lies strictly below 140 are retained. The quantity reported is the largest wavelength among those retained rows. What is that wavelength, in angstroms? 4175.0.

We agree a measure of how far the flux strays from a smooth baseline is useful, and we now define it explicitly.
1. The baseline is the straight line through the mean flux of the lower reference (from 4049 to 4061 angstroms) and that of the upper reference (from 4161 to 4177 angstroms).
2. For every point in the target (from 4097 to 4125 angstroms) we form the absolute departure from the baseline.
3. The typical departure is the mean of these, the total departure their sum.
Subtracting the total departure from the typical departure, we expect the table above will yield -63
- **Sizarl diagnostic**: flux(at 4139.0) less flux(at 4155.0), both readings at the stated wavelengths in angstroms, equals -4.7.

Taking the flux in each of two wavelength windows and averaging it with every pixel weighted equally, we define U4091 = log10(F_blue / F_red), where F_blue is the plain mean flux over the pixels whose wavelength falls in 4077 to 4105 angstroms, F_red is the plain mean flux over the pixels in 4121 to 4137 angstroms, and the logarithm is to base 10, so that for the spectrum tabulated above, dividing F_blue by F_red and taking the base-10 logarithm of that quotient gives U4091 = 0.00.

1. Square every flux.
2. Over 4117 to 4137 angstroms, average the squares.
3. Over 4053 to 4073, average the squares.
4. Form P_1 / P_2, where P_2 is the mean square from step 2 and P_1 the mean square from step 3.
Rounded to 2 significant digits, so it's 0.91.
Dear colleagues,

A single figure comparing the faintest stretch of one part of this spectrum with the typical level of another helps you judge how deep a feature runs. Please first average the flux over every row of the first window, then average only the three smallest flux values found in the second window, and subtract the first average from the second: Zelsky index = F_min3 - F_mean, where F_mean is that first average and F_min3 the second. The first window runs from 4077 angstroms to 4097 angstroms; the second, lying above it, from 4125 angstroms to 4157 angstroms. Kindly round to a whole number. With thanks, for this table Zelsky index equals -23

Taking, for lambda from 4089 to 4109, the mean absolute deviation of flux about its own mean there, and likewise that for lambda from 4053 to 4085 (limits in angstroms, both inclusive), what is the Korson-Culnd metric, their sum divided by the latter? 2.47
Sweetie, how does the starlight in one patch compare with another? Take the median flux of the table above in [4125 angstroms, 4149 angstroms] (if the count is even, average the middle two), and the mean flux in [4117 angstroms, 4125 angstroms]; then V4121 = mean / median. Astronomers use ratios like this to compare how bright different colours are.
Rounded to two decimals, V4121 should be 0.99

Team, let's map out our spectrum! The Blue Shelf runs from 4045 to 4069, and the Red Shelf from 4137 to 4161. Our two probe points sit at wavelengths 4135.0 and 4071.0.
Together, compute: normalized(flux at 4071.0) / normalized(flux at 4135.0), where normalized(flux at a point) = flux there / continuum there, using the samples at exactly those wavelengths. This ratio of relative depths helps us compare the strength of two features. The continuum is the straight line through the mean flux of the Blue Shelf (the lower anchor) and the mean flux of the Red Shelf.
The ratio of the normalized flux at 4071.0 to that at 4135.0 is 0.94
